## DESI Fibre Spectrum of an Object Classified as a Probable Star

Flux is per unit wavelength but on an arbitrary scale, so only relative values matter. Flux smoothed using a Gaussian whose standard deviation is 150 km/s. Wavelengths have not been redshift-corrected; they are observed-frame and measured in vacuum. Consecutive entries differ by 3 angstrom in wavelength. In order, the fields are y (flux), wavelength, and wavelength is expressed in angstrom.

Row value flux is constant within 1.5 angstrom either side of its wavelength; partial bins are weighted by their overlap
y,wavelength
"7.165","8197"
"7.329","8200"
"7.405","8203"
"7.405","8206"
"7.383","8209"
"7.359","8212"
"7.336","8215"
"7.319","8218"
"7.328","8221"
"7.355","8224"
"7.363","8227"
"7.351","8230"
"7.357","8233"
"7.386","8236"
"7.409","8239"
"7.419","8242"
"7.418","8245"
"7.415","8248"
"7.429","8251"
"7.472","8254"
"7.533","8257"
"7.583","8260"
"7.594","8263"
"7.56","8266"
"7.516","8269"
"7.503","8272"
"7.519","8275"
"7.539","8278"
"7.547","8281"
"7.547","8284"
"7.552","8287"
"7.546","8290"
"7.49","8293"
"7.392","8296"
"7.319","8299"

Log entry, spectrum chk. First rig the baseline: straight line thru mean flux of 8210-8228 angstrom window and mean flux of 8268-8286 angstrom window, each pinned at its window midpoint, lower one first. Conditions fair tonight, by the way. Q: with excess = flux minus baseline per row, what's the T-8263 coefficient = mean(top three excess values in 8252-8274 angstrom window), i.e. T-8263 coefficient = 0.095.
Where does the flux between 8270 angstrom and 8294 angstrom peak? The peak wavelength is 8287 angstrom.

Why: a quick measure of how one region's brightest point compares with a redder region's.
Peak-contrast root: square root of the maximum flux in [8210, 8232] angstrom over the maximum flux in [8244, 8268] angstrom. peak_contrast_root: 0.98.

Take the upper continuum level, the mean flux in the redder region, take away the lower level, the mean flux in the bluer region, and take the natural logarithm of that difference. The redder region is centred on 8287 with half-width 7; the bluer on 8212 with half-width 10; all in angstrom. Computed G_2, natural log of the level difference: -1.7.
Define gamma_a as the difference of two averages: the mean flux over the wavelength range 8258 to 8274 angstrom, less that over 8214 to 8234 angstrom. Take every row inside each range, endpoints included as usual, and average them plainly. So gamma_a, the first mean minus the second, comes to 0.21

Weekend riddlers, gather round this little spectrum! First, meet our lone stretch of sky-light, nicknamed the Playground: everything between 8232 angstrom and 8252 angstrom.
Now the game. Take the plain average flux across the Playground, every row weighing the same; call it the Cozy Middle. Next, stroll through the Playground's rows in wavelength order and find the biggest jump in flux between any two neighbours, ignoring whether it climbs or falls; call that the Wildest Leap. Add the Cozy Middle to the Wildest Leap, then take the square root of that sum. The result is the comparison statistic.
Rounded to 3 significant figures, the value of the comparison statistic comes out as 2.73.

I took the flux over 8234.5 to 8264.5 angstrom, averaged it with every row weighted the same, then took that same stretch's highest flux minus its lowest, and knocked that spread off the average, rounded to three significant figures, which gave 7.26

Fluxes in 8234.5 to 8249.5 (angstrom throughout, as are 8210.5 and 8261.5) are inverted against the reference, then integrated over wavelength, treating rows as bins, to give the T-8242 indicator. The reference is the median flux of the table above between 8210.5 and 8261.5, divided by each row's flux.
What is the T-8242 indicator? 15.0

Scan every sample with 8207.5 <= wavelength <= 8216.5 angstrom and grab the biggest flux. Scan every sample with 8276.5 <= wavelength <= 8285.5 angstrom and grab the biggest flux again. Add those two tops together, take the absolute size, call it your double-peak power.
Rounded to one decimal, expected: 14.9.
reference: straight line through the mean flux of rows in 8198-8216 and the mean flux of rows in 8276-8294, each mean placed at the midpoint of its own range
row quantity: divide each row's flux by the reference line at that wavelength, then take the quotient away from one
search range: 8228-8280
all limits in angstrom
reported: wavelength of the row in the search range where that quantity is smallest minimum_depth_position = 8263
